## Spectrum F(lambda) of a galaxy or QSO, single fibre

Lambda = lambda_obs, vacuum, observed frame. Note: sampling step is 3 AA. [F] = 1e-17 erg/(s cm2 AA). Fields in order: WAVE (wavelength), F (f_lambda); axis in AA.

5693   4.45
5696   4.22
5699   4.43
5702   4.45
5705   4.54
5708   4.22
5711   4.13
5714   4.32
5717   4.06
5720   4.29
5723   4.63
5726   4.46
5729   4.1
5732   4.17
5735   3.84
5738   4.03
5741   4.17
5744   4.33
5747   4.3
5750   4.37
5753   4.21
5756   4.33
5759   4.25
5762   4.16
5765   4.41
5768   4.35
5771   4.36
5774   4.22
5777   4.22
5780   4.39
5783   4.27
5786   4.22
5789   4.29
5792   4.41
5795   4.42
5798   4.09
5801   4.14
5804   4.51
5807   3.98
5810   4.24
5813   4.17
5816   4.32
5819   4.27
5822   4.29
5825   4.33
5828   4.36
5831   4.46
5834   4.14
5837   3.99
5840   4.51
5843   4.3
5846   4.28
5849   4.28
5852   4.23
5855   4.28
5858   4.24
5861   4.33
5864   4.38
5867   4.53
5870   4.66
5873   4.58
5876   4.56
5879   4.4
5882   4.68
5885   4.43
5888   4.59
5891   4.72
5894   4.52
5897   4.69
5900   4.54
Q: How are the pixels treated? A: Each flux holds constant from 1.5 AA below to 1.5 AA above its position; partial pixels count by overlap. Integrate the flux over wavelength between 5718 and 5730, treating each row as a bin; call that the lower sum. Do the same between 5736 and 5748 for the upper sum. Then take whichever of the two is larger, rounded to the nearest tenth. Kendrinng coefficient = 52.4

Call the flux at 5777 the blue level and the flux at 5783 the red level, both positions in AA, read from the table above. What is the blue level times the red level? 18.0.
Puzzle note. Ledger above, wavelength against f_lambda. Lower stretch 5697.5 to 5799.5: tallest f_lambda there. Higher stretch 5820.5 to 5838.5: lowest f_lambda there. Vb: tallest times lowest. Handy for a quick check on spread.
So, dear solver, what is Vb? 18.5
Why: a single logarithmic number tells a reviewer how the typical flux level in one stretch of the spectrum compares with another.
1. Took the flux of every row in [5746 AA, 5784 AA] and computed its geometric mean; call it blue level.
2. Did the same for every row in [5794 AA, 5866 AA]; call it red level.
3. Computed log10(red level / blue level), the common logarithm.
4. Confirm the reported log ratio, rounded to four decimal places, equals -0.0025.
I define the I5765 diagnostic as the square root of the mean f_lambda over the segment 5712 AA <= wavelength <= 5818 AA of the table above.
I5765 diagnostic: 2.06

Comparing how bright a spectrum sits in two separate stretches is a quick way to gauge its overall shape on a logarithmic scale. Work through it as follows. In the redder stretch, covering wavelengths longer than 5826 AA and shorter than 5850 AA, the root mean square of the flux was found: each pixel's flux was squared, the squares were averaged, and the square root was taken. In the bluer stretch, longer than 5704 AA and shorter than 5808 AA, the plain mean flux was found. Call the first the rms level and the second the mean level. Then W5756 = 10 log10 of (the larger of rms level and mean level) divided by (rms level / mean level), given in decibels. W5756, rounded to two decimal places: 6.30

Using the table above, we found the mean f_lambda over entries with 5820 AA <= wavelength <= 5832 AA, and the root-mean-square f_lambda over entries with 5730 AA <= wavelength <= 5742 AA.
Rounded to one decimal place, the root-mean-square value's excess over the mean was -0.3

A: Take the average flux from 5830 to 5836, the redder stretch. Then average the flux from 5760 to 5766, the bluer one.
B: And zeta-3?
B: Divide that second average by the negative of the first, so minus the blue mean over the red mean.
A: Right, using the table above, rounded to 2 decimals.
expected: -1.00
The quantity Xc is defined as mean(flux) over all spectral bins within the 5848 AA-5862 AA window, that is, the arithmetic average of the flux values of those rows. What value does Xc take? 4.27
